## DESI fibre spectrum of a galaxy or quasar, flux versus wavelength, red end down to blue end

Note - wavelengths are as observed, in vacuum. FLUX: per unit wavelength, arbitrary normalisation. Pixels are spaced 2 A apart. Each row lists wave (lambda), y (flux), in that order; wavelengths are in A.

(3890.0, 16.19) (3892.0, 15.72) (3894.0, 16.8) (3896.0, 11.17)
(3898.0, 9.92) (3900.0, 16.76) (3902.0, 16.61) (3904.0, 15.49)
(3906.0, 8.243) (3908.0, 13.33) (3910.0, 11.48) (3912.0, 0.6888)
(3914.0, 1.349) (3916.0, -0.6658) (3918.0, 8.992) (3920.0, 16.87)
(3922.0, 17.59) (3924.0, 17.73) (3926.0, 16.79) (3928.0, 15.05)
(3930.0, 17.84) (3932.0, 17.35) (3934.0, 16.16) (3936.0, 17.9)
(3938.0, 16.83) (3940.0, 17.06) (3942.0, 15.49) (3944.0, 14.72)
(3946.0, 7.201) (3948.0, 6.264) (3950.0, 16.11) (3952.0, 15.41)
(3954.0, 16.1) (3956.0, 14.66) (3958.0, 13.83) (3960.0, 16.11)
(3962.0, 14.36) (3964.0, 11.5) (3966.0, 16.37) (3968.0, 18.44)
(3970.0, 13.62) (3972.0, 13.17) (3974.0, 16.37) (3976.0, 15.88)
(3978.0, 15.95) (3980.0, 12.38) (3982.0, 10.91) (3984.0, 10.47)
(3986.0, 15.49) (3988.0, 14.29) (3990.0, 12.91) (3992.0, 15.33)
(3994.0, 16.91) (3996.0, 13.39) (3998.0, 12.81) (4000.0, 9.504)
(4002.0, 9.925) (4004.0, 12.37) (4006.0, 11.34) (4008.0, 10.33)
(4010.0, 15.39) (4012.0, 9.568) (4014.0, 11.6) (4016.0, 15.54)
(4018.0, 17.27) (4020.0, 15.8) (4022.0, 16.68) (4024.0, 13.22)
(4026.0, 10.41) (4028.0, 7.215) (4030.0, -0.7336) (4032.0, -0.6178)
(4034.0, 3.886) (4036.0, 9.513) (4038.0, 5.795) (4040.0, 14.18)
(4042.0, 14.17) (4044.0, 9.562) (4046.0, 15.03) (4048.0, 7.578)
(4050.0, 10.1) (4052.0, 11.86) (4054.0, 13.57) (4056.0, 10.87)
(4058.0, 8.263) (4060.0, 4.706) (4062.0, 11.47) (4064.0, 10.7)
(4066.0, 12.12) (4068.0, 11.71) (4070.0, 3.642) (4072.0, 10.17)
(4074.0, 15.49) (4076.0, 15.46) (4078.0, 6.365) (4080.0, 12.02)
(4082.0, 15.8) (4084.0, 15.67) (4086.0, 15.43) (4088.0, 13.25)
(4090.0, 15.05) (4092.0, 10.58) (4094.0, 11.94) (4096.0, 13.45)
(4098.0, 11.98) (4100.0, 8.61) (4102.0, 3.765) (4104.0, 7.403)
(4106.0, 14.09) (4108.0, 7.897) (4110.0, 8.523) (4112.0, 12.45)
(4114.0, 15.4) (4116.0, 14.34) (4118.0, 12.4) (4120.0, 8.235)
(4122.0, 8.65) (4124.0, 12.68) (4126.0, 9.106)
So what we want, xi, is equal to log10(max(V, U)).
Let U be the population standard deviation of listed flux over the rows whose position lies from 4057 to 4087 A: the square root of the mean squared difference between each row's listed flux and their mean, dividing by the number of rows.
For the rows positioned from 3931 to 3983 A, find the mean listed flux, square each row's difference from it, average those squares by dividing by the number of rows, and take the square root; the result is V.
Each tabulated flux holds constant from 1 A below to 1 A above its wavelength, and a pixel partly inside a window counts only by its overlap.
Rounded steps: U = 3.9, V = 2.91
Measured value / 0.59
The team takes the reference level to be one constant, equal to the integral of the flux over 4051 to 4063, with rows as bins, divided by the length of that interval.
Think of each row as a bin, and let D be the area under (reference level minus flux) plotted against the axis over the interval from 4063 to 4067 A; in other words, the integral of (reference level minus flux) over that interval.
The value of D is -5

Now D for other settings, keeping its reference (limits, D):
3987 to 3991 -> -14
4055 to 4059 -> 2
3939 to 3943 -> -25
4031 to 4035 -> 34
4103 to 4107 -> -2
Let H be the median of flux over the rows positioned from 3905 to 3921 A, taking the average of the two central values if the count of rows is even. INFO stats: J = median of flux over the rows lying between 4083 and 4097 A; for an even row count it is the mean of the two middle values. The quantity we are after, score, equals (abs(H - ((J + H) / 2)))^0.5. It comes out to 1.55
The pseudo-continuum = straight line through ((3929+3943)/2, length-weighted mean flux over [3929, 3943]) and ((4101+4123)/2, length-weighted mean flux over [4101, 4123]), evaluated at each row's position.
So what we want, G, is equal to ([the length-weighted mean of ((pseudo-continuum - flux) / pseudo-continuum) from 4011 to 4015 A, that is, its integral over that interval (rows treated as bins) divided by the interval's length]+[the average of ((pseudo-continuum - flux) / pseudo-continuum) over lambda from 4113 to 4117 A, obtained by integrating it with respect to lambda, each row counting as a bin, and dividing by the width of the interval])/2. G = -0.11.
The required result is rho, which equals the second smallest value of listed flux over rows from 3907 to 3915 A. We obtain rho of 1.349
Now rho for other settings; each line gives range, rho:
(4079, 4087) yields 15.43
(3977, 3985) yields 10.91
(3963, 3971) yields 13.62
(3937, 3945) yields 15.49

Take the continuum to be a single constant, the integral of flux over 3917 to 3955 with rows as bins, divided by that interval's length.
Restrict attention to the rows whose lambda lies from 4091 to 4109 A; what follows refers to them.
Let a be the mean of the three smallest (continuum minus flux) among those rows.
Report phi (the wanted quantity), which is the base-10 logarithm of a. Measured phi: 0.3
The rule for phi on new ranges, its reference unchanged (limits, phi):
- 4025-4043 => 0.3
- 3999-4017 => -0.2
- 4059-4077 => -0.1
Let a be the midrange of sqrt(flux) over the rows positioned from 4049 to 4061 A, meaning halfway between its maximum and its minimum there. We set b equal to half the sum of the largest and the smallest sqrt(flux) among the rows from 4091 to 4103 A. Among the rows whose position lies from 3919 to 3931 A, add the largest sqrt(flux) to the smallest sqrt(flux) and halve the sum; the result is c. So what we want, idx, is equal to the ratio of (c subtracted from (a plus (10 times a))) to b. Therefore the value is 10.0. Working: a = 2.93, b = 2.80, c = 4.1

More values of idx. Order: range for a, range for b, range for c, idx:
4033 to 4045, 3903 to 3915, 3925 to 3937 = 11.5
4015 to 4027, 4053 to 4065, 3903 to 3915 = 13.1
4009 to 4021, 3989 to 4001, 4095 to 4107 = 10.3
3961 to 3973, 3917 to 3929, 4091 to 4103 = 10.9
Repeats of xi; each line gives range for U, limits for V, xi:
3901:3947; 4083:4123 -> 0.76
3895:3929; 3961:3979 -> 0.78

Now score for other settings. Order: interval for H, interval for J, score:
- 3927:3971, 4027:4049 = 2.03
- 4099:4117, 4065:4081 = 1.28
